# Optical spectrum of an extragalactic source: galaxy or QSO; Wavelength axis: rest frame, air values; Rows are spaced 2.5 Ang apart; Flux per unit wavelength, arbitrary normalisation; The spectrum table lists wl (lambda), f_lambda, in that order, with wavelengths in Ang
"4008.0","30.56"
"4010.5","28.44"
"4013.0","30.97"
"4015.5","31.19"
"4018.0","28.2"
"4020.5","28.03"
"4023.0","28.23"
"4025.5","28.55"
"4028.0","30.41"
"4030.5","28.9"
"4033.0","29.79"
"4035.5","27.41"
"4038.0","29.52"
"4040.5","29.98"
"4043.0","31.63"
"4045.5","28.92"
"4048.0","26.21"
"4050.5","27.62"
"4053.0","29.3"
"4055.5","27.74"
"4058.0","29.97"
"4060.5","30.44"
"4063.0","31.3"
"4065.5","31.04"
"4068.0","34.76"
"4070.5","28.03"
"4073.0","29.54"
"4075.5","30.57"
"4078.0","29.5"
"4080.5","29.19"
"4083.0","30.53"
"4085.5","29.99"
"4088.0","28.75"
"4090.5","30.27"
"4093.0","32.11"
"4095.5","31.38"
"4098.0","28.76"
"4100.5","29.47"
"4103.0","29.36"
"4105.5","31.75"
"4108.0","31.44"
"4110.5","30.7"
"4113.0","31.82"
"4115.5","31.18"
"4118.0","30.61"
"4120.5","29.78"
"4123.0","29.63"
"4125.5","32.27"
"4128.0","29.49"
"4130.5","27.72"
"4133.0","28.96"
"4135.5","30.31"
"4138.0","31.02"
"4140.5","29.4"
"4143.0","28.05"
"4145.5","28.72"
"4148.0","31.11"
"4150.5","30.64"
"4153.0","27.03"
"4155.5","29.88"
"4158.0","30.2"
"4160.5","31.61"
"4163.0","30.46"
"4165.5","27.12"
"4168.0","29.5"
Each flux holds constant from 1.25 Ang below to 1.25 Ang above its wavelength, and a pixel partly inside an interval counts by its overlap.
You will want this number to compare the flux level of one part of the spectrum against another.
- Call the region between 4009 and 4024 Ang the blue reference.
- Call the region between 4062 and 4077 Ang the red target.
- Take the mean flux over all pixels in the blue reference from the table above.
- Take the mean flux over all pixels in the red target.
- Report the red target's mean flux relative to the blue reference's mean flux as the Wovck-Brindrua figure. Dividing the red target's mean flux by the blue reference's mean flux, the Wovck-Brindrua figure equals 1.06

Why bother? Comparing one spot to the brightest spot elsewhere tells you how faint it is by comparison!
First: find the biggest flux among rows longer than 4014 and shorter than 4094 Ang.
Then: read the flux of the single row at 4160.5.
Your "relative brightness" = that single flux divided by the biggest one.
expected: 0.91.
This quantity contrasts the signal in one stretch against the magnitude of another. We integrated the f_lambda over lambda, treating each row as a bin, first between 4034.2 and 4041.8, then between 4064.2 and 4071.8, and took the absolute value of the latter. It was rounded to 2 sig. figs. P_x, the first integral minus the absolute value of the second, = -17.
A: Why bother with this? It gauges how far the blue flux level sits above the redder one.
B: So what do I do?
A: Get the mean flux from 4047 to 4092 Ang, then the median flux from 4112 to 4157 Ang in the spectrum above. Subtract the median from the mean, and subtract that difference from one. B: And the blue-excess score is 1.1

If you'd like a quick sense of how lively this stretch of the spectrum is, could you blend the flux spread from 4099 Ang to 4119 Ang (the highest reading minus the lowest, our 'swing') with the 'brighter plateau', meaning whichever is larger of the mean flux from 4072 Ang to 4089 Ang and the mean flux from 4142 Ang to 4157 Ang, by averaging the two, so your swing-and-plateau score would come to 16.1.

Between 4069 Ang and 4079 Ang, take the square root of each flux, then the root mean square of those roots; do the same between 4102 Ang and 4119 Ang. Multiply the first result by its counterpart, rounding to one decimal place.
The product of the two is 30.2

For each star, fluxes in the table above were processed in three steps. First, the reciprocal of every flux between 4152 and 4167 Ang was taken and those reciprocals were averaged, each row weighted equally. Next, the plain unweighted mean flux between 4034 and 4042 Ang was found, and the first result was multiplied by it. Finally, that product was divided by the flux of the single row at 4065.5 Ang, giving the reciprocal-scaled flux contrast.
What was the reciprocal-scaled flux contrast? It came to 0.0319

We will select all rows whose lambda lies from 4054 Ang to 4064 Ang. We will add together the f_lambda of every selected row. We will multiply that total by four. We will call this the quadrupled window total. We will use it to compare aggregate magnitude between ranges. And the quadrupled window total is 478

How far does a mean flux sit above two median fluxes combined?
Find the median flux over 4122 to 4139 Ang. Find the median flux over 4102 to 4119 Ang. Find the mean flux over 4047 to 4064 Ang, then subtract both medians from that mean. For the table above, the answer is -31.9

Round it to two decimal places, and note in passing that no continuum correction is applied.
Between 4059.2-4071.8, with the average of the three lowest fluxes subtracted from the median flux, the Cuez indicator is 1.20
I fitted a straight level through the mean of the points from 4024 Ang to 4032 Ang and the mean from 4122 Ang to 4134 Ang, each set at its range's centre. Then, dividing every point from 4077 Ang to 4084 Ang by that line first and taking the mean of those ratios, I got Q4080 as 1.01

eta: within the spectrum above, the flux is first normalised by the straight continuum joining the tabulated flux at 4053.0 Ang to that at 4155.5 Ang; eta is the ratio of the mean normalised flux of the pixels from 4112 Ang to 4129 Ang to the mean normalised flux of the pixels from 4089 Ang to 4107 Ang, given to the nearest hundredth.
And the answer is 1.00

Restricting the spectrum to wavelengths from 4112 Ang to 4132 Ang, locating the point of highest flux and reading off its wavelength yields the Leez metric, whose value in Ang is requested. 4125.5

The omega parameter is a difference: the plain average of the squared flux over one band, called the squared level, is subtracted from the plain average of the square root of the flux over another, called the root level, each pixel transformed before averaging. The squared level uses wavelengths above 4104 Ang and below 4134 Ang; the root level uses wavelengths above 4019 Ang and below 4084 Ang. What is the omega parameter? -923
